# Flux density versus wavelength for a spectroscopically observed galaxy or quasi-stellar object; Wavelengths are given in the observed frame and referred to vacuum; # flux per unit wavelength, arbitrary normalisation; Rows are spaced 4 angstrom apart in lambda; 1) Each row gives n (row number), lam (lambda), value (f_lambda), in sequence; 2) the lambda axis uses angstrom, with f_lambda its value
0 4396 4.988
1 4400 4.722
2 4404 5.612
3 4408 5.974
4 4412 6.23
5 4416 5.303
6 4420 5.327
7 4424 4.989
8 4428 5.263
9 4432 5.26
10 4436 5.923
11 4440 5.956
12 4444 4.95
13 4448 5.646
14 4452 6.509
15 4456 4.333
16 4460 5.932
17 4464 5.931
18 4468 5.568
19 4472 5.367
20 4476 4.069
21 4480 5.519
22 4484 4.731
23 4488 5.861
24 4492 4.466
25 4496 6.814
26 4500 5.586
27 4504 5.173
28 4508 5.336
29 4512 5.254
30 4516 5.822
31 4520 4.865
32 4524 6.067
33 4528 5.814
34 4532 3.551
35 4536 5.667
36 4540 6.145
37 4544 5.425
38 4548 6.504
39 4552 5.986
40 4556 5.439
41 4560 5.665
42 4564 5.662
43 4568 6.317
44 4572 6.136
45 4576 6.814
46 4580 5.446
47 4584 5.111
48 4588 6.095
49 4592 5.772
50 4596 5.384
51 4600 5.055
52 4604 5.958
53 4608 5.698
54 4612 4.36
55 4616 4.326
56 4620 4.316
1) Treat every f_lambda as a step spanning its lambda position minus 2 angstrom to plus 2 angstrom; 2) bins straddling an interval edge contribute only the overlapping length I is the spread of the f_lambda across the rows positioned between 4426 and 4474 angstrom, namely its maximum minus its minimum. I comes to 2.18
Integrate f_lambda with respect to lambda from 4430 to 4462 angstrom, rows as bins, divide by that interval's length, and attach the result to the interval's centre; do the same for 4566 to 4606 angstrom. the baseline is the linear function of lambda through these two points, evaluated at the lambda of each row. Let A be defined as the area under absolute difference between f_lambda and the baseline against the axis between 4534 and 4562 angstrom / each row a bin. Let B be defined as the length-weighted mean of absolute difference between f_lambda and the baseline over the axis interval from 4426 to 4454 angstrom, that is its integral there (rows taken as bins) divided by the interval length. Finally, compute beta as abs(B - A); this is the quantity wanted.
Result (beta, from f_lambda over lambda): 8.4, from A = 9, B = 0.42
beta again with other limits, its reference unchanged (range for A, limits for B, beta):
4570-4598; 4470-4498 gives 12.0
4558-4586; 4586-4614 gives 12.2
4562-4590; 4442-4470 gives 12.9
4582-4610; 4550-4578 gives 9.7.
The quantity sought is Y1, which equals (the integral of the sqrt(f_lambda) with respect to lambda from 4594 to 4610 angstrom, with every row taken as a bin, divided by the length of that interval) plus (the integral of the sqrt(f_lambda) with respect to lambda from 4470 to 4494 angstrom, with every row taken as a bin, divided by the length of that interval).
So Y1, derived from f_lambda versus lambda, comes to 4.58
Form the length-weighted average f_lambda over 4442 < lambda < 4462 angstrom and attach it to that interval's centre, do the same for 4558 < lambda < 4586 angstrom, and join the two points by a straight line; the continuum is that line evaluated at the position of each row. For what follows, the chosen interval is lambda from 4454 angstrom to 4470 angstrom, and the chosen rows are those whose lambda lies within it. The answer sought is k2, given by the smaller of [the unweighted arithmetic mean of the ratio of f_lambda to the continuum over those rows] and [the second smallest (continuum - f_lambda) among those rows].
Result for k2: -0.42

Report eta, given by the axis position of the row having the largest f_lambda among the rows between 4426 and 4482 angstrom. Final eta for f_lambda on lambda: 4452 angstrom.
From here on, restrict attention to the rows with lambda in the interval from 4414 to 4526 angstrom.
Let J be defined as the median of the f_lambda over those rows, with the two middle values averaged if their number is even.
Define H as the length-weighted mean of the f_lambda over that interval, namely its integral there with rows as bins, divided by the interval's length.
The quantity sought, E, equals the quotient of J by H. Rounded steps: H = 5.42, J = 5.35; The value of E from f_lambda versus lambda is 0.99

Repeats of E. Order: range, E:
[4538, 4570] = 0.99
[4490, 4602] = 1.01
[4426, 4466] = 1.04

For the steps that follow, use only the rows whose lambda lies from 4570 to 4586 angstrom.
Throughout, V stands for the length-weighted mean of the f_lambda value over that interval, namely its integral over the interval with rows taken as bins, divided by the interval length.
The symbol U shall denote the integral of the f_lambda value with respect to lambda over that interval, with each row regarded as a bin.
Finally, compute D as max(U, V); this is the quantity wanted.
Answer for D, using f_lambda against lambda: 94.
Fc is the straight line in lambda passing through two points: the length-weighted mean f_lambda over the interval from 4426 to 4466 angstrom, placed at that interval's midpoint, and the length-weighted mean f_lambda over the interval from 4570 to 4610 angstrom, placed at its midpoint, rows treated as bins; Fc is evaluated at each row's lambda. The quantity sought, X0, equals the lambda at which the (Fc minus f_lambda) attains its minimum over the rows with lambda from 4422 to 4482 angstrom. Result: 4452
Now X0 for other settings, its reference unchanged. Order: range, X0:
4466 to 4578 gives 4496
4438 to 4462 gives 4452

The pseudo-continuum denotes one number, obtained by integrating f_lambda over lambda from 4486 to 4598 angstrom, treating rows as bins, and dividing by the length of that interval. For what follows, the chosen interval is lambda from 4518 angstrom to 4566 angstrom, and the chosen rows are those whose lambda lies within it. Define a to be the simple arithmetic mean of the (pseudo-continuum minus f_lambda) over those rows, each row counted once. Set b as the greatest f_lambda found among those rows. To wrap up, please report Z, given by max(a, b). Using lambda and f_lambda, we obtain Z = 6.50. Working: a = 0.08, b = 6.504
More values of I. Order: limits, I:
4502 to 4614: 3.26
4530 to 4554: 2.95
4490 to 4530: 2.35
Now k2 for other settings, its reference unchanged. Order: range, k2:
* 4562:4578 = -0.45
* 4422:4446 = -0.50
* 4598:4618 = 0.30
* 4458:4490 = -0.42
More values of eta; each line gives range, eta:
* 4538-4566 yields 4548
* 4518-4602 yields 4576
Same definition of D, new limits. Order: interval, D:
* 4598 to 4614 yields 84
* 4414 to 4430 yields 84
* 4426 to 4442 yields 90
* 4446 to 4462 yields 90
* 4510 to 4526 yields 88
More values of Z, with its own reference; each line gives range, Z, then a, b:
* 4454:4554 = 6.81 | 0.22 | 6.814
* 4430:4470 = 6.51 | 0.05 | 6.509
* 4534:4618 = 6.81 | -0.02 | 6.814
